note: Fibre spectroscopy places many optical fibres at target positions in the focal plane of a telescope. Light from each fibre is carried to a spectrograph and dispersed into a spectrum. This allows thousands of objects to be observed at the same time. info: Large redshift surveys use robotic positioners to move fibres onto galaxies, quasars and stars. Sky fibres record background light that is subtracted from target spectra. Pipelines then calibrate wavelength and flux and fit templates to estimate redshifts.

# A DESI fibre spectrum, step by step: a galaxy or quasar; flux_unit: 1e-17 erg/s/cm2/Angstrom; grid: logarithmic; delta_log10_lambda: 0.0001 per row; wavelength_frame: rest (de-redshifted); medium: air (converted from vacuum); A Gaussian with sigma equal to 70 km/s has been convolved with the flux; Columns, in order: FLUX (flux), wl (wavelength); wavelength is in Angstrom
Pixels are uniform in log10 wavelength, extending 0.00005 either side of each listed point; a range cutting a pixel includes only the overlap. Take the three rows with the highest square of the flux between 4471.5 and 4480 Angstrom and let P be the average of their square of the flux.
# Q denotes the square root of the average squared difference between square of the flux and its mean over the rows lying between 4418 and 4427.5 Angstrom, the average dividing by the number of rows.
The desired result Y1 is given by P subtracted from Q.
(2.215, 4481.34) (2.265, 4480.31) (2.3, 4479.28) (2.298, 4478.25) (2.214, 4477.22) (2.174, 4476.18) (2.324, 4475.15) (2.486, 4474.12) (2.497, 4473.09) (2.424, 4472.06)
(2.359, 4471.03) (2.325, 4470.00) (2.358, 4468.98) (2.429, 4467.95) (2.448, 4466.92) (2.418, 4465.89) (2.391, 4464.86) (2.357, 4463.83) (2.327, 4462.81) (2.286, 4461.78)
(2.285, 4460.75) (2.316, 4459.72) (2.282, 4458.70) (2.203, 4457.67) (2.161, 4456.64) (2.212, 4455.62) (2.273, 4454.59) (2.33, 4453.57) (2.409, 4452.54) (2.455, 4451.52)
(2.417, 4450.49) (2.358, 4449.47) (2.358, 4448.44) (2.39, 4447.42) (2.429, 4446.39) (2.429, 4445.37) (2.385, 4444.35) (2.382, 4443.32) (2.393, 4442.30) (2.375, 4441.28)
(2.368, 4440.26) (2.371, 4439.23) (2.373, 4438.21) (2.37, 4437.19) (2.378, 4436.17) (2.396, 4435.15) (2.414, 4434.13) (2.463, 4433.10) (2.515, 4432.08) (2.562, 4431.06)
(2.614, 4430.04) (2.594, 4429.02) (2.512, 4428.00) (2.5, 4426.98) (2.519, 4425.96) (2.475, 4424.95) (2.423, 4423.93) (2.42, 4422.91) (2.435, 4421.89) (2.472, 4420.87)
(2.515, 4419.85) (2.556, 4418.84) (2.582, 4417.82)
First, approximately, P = 6.1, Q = 0.22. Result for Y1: -5.9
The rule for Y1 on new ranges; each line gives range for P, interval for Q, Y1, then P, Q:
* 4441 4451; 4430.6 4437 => -5.6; 5.9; 0.33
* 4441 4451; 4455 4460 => -5.6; 5.9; 0.25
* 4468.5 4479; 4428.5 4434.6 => -5.7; 6.1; 0.36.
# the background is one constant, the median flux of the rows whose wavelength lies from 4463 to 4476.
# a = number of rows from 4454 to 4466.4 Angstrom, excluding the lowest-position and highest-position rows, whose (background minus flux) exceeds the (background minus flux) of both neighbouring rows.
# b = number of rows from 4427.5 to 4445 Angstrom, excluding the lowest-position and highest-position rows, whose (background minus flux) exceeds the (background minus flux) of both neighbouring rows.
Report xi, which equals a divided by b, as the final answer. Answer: 0.67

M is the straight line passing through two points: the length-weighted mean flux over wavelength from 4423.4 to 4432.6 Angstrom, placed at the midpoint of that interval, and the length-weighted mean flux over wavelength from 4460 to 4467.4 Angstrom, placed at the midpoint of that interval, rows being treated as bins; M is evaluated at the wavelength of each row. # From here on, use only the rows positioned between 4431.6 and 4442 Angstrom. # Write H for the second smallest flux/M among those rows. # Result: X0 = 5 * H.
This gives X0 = 4.78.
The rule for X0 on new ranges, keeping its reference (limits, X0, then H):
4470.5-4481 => 4.83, 0.966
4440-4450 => 4.82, 0.965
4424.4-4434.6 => 4.87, 0.975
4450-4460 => 4.62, 0.924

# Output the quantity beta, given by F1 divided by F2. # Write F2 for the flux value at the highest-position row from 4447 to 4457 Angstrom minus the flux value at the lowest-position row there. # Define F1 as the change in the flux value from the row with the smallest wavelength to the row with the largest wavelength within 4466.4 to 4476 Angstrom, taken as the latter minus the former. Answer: 0.5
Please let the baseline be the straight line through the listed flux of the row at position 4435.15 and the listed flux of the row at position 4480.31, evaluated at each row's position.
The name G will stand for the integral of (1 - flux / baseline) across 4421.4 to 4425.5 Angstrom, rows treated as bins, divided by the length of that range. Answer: -0.004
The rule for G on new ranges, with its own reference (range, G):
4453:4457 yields 0.038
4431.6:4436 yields -0.017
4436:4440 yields 0.006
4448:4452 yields -0.019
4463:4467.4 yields -0.038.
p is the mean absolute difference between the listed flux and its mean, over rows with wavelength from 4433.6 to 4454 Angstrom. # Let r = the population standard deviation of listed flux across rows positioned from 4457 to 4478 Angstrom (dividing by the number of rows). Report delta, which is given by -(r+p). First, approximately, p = 0.023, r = 0.088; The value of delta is -0.1110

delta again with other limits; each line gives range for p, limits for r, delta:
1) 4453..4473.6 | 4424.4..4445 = -0.1477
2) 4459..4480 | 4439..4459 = -0.1453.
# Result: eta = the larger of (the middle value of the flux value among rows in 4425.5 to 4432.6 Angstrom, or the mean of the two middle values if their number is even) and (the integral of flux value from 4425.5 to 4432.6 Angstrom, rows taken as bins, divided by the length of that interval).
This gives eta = 2.55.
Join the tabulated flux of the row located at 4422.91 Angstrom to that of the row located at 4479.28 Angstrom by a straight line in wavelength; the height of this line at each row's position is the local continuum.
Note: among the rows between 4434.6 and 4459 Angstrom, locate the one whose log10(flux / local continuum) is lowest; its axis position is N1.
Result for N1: 4456.64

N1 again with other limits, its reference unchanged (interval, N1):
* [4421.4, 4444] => 4437.19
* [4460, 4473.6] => 4460.75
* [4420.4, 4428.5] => 4422.91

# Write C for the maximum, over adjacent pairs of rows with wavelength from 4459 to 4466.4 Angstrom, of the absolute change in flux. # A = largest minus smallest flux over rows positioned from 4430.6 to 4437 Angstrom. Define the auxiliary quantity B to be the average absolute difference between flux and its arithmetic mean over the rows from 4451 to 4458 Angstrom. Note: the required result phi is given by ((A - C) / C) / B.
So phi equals 38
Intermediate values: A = 0.184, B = 0.09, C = 0.041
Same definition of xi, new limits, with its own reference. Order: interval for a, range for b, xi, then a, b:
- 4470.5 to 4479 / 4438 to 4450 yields 0.50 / 1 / 2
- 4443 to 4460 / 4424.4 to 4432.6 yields 1.00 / 1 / 1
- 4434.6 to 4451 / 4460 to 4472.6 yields 3.00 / 3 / 1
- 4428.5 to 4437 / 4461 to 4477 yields 0.00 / 0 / 1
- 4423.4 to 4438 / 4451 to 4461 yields 1.00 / 1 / 1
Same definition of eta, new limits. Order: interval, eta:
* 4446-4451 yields 2.39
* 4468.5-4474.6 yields 2.41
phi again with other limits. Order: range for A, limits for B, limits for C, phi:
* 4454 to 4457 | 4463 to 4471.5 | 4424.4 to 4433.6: 10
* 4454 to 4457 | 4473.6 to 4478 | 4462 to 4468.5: 22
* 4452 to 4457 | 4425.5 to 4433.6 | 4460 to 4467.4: 122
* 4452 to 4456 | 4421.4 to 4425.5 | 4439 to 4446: 189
